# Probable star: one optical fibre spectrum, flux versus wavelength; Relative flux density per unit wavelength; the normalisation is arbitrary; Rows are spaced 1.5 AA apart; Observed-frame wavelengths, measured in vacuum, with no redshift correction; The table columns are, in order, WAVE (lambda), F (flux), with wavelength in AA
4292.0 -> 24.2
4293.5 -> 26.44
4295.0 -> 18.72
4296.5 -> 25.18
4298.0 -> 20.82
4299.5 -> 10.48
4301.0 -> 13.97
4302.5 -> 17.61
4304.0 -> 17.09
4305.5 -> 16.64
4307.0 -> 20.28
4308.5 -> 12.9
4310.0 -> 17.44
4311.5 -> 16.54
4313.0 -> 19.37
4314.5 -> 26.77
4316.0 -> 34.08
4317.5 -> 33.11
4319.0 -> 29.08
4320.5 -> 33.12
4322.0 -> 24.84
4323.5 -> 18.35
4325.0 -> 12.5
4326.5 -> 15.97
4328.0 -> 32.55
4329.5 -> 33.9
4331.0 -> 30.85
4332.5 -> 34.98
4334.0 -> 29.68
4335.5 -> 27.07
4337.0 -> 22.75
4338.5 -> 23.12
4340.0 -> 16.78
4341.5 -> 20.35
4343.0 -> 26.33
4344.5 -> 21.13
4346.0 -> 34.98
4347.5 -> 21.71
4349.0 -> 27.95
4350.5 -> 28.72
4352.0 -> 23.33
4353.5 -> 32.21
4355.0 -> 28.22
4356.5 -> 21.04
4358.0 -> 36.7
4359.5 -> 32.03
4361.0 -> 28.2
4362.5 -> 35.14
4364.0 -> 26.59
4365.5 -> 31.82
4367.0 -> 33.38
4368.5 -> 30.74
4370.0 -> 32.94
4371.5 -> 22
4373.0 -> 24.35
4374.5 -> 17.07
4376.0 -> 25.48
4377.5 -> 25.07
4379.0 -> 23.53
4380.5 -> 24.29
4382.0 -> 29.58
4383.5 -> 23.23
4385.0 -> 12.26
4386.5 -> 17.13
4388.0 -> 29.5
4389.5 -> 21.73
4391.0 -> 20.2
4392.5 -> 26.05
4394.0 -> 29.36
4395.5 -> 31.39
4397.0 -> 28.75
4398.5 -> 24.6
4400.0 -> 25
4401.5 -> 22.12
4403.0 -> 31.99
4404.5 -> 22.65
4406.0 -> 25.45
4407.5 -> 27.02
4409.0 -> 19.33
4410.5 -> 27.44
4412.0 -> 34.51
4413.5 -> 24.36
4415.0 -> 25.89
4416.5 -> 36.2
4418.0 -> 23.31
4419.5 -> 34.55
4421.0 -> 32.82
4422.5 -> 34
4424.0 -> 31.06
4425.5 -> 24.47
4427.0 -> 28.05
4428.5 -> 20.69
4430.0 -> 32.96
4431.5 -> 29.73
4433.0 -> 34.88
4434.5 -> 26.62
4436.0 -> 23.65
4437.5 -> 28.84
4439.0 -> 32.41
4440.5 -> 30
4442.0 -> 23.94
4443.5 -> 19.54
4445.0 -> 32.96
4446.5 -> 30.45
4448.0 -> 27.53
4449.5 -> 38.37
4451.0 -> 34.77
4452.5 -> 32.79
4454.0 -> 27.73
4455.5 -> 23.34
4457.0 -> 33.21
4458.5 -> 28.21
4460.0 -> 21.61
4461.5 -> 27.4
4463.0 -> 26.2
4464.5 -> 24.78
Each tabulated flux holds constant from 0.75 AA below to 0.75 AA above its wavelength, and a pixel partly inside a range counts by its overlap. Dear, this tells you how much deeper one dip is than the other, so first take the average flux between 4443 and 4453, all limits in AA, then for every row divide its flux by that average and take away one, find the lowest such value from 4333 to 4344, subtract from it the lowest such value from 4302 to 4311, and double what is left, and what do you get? 0.25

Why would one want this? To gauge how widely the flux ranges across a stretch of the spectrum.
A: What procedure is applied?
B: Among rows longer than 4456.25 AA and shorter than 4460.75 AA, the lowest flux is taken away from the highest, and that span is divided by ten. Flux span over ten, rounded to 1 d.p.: 1.2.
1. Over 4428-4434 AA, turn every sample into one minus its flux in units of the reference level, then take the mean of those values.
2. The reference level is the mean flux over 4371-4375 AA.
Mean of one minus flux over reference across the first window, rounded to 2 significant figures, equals -0.40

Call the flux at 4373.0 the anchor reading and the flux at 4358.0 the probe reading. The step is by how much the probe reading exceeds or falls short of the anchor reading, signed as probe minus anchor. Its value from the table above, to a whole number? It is 12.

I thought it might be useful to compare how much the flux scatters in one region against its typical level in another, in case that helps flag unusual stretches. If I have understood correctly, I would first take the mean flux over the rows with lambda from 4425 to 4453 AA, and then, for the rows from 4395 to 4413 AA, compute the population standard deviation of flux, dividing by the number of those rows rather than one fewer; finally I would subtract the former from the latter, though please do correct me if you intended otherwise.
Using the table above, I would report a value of -24.8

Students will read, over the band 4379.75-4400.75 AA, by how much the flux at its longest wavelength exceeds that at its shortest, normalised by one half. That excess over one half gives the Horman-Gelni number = 1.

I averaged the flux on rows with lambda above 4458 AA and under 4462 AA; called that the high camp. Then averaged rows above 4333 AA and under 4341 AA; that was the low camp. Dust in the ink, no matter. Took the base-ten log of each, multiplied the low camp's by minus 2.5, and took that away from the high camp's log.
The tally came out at 4.86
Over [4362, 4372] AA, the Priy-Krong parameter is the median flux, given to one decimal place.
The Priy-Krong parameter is 31.8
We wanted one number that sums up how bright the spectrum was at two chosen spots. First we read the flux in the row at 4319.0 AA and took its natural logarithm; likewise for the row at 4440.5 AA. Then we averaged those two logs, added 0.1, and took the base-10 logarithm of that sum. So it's 0.54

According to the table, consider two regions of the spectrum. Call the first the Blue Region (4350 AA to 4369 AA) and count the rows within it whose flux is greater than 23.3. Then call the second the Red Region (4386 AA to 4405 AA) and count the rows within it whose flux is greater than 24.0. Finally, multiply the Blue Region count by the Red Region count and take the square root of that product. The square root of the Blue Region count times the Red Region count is 9.8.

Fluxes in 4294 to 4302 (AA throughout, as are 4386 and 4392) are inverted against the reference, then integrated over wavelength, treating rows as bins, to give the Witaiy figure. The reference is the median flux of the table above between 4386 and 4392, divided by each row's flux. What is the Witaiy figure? 10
